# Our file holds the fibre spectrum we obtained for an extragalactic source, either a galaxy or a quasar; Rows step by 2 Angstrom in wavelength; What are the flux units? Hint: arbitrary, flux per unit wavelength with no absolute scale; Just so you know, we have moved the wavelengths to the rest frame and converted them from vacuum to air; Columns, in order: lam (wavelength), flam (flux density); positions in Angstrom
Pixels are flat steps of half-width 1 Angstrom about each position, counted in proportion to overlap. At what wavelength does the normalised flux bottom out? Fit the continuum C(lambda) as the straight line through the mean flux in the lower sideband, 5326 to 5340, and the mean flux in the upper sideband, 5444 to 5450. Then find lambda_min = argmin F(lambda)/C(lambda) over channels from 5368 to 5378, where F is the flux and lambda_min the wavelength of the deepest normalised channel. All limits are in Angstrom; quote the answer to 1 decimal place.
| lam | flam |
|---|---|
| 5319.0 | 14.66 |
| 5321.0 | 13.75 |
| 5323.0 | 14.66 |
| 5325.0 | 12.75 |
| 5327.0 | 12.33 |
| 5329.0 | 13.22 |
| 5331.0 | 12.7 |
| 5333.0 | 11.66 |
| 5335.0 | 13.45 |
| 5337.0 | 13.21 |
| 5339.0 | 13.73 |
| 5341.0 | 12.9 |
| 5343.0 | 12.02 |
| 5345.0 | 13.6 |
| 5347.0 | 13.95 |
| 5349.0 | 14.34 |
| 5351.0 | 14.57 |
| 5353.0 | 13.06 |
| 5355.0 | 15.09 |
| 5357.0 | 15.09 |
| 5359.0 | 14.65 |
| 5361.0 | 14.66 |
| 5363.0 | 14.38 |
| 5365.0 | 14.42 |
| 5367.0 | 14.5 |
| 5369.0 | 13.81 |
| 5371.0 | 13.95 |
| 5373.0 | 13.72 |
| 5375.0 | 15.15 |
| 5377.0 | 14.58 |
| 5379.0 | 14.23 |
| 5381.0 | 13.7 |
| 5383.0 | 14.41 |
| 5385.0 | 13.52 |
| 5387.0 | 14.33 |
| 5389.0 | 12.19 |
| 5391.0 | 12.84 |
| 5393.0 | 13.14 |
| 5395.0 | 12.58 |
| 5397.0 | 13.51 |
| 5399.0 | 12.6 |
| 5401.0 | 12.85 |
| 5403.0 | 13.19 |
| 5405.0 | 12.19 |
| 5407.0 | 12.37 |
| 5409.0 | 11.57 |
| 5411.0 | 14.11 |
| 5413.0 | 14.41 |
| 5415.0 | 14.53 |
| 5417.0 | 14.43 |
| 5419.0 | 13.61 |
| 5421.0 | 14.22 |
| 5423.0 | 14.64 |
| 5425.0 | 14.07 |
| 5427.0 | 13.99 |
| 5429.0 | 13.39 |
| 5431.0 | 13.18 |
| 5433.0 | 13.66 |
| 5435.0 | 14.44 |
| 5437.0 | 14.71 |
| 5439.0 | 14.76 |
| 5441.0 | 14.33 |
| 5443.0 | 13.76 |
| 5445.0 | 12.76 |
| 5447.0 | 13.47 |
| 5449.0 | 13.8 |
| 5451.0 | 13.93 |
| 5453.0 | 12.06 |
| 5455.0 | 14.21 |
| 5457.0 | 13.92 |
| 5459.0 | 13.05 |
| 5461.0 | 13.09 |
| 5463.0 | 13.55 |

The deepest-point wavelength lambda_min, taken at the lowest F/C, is 5373.0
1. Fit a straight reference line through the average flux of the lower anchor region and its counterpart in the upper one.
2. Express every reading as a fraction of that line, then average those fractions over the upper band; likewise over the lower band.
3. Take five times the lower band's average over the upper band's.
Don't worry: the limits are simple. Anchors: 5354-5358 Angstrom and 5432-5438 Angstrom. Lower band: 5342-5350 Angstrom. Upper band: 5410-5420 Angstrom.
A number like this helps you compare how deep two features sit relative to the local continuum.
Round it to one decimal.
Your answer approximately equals 4.5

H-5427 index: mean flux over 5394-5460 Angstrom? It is 13.58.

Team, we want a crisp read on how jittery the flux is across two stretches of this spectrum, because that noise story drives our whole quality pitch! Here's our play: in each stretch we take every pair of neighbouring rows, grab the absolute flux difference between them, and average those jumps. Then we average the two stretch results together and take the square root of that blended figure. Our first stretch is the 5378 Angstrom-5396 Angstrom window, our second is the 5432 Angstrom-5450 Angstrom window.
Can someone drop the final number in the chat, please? 0.82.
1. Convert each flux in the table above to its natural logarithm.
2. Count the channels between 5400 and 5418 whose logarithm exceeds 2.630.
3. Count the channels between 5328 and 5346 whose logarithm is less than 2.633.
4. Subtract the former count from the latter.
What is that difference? 5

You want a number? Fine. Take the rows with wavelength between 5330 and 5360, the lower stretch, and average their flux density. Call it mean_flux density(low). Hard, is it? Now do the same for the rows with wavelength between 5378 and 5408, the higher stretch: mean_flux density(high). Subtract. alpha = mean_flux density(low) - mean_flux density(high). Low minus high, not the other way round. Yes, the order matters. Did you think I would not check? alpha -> 0.4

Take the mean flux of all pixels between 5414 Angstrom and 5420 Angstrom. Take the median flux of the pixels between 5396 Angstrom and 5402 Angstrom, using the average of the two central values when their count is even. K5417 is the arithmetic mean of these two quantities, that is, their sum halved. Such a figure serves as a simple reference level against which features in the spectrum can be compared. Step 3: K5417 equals 13.5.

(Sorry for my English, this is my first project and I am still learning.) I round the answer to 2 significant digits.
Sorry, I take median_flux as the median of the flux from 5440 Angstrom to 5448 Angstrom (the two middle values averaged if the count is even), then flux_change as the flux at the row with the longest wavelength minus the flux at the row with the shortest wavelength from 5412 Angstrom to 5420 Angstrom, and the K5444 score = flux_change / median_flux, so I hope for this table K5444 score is -0.059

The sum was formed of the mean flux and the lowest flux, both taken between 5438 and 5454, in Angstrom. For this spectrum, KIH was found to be 25.7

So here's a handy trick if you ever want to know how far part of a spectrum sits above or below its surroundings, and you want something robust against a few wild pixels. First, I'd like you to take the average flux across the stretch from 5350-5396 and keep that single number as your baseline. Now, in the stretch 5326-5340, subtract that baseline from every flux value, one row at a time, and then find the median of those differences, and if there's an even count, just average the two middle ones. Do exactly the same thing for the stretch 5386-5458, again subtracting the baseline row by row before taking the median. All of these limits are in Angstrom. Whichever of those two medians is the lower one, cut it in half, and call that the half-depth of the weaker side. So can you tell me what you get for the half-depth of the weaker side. -0.41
